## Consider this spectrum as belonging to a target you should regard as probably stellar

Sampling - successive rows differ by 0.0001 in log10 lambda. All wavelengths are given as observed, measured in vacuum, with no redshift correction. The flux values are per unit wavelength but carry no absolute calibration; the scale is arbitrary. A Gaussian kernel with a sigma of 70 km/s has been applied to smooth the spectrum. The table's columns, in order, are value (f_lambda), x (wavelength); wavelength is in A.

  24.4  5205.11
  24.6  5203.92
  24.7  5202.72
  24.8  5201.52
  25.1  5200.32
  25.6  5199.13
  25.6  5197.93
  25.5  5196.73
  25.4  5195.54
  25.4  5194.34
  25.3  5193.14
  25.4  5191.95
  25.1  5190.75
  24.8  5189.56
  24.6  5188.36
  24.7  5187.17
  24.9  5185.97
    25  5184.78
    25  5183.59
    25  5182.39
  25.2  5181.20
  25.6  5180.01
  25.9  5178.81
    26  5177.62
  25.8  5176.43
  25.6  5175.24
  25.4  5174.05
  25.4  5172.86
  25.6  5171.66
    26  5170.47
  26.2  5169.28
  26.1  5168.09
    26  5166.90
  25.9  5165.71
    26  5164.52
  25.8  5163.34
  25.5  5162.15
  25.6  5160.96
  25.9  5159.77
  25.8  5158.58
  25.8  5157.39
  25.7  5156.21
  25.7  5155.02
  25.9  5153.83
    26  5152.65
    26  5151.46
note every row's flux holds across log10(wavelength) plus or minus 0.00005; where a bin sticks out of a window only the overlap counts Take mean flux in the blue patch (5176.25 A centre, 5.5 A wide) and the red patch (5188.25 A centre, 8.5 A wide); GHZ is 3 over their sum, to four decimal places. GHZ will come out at 0.0592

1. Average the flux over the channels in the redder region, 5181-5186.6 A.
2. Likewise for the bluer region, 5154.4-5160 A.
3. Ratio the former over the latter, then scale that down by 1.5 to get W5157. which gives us 0.647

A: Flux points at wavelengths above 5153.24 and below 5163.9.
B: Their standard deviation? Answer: 0.13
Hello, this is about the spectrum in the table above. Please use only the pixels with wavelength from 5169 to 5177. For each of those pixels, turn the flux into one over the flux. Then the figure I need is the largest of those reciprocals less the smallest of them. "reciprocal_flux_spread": 0.0012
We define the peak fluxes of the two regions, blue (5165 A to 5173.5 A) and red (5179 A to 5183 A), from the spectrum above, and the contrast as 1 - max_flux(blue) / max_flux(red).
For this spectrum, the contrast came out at -0.023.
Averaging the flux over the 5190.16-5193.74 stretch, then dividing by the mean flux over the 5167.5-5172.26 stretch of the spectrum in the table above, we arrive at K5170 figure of 0.973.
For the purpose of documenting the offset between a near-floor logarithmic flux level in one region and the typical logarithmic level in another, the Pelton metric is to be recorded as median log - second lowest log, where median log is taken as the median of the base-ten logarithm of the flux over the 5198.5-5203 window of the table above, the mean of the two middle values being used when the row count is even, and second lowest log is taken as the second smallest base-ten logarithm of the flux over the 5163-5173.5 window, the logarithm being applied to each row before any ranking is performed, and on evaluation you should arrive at -0.011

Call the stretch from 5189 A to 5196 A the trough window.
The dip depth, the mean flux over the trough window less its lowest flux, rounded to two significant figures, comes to 0.43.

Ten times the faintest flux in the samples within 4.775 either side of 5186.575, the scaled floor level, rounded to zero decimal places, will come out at 246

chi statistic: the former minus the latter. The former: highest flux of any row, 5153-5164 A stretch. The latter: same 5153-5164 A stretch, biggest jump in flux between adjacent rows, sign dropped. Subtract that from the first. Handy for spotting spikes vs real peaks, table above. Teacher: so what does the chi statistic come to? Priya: 25.6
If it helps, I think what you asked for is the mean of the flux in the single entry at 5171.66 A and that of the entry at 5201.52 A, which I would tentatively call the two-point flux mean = 25.2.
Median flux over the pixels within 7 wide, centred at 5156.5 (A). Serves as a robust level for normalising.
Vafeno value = 25.8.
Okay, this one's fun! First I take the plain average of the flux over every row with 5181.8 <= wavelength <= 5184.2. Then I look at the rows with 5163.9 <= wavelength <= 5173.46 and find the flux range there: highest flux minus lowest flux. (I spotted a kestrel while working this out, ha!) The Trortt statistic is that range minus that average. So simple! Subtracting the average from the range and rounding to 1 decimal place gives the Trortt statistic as -24.2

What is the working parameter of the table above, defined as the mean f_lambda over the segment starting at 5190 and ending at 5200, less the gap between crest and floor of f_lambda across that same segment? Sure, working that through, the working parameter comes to 24.9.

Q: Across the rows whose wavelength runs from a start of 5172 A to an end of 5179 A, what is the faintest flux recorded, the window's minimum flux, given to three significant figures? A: 25.4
